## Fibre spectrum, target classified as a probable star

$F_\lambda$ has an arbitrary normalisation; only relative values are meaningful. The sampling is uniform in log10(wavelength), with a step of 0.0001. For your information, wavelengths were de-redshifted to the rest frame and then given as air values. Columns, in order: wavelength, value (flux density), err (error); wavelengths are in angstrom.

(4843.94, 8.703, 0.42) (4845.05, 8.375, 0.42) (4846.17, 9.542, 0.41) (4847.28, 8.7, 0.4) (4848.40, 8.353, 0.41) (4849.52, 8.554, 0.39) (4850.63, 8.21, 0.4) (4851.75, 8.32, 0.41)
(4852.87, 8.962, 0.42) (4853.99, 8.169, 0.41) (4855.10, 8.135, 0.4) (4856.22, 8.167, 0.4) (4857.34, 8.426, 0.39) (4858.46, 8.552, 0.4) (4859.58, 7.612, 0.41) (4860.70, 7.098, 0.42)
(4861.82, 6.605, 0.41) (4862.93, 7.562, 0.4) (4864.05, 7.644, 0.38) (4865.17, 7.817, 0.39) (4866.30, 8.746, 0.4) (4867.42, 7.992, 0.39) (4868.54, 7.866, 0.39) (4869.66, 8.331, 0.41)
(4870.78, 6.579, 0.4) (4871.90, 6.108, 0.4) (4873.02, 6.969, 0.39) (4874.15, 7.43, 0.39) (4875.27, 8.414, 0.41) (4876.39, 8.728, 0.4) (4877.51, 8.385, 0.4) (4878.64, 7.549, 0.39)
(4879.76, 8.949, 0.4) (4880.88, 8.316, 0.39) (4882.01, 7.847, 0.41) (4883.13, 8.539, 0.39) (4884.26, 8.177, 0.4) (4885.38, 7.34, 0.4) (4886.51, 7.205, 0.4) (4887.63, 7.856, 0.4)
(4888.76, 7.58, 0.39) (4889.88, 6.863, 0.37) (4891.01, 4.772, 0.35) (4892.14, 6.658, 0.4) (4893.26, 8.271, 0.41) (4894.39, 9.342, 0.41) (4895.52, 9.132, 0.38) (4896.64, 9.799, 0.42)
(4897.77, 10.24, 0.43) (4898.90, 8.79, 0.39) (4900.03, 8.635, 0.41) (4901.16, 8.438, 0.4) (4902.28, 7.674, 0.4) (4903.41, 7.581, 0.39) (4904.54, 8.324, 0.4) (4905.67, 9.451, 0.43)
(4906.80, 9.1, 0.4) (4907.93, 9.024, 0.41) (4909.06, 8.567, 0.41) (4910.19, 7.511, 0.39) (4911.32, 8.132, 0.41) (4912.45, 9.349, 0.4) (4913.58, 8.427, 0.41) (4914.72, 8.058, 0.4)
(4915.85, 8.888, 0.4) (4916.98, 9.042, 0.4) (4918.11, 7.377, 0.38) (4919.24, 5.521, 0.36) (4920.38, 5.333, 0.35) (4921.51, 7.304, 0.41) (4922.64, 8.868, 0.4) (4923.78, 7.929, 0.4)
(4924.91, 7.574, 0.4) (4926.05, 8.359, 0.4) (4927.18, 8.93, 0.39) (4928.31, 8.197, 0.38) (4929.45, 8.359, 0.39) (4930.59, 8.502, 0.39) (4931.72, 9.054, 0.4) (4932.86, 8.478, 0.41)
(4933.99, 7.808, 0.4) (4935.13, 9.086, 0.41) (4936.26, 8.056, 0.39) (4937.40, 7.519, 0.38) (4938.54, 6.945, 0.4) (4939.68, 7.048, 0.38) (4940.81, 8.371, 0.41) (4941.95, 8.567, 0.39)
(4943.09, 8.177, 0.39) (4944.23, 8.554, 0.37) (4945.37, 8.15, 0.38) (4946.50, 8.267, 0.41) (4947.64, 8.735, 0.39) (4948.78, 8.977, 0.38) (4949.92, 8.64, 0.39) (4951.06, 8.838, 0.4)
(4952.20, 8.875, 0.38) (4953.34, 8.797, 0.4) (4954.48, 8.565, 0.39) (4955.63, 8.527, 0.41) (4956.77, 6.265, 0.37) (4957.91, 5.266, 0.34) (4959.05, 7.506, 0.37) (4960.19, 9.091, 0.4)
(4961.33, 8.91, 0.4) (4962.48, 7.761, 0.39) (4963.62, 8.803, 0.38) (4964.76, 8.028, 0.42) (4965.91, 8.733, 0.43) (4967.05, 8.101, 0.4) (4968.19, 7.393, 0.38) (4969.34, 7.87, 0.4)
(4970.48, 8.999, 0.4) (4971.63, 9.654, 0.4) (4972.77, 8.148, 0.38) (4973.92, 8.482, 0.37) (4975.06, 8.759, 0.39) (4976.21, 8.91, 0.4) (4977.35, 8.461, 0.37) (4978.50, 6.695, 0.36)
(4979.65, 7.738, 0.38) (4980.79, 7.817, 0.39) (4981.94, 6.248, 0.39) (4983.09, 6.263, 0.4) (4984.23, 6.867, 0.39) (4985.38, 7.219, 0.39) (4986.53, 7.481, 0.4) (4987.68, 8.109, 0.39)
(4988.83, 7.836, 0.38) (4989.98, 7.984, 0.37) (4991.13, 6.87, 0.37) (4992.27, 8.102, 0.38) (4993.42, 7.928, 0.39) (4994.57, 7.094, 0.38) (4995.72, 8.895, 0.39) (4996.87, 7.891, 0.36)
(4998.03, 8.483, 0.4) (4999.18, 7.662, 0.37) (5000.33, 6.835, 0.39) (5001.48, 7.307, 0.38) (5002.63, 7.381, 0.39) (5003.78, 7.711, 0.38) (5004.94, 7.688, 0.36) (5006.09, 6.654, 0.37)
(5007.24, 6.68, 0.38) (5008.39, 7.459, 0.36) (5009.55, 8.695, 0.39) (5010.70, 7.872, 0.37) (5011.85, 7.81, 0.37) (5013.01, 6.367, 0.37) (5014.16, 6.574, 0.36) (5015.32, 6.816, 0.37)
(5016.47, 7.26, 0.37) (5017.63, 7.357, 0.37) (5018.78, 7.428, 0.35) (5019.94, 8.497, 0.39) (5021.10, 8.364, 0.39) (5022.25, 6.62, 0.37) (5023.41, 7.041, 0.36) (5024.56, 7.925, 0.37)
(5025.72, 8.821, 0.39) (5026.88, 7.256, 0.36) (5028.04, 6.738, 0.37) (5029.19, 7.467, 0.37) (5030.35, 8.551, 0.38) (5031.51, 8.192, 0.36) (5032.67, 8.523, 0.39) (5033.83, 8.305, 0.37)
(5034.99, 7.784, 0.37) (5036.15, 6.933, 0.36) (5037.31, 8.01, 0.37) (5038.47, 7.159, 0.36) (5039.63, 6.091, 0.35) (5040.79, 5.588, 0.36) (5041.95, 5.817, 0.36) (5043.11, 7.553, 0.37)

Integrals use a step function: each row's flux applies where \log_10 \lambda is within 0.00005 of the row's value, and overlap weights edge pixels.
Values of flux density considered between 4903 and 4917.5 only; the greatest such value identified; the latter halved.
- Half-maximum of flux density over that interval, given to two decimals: 4.73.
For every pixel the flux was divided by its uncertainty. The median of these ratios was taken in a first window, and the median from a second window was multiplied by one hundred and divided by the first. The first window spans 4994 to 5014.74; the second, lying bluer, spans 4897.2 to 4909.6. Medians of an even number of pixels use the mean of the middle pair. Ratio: 103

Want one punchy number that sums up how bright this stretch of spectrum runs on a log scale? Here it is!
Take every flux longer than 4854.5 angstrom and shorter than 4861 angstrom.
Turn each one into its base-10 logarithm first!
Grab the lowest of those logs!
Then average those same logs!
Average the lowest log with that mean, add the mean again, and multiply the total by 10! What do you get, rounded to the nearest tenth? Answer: 17.8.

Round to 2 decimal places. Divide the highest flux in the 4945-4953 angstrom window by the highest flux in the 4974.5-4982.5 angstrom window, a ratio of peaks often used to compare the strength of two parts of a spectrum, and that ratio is 1.01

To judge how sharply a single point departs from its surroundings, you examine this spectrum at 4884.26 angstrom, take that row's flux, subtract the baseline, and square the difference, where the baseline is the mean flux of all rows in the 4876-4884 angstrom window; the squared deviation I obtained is 0.02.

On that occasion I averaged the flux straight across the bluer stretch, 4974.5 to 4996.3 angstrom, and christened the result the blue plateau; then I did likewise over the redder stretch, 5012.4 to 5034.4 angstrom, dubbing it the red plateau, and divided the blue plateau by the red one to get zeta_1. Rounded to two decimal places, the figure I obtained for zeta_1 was 1.01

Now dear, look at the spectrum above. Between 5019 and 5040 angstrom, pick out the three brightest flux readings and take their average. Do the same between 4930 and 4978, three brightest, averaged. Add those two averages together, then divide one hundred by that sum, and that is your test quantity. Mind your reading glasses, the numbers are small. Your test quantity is 5.58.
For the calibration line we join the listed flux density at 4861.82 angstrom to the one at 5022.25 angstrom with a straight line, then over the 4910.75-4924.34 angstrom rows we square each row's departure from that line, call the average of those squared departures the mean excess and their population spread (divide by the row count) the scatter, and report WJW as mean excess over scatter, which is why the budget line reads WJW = 1.40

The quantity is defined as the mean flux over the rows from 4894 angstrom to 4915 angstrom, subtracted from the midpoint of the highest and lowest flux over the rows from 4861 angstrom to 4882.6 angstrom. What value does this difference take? -1.19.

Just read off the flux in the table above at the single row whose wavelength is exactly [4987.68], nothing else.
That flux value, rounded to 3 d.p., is 8.109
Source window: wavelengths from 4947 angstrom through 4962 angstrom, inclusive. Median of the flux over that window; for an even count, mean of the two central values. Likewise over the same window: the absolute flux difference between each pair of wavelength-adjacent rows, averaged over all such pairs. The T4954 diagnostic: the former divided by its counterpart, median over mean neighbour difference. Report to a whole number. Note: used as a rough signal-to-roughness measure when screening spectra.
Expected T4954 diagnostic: 12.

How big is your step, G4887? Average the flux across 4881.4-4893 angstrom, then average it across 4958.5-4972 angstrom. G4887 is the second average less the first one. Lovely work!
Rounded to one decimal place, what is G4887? 1.1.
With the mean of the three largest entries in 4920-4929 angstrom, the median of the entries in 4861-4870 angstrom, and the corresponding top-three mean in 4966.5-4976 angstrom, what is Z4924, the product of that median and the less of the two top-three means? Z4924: 68.4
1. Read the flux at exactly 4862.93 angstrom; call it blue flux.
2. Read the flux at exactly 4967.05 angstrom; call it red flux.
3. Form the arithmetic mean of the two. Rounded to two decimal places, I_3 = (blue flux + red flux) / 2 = 7.83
